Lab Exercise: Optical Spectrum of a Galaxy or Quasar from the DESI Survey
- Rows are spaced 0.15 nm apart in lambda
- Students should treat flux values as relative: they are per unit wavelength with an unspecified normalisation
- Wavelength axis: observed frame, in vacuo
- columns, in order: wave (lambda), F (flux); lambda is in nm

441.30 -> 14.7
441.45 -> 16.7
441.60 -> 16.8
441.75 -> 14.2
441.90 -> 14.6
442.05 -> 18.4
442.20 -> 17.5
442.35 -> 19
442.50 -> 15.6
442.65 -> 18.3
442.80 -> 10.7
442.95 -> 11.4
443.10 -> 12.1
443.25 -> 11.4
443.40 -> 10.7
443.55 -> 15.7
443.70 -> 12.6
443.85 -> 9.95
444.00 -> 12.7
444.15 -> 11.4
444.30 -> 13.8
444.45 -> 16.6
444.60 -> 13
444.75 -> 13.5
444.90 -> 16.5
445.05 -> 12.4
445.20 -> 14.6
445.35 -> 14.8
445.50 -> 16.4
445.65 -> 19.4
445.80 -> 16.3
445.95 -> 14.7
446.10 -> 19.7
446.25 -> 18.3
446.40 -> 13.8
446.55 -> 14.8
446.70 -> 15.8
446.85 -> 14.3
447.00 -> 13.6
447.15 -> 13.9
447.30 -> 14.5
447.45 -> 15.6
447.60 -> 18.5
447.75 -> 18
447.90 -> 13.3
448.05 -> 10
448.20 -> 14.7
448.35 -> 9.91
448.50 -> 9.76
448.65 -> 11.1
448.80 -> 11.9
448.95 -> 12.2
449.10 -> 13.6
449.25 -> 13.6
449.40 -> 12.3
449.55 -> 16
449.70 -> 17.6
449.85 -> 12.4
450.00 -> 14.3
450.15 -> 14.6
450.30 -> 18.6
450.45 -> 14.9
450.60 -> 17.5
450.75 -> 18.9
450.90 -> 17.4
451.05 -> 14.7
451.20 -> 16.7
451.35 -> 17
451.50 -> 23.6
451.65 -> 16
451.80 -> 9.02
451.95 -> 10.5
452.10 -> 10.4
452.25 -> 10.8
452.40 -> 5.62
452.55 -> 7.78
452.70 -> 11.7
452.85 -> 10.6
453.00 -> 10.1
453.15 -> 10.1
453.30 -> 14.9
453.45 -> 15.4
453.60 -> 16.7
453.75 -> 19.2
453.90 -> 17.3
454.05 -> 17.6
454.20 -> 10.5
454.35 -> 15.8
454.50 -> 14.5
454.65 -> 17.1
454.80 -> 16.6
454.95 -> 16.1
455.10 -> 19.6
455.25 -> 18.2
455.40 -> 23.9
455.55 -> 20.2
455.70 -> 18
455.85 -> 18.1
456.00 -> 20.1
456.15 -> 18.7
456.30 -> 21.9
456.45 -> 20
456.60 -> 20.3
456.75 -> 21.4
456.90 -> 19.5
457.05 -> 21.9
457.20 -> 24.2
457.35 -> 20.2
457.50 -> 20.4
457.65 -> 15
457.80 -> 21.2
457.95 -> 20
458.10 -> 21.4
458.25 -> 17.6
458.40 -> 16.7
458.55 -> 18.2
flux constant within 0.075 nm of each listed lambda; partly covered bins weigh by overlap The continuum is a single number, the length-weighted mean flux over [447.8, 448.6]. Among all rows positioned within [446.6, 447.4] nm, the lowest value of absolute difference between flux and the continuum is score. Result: 2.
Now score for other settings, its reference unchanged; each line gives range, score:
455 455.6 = 6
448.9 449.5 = 0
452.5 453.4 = 0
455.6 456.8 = 6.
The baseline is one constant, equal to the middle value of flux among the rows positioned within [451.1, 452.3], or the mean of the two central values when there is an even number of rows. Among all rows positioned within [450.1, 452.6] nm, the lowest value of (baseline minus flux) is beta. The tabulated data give -10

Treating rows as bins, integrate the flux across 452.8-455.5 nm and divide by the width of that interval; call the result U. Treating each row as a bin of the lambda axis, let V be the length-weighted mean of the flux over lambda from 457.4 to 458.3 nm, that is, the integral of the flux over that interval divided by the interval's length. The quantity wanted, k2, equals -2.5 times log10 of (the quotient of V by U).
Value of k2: -0.2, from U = 15.9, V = 19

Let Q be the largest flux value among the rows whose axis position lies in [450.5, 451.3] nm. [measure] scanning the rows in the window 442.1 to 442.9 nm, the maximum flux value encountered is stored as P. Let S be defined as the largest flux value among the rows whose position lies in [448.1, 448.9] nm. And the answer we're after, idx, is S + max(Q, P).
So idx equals 34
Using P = 19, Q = 18.9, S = 14.7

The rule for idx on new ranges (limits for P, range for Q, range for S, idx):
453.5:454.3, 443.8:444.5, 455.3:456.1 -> 43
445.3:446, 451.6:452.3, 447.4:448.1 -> 38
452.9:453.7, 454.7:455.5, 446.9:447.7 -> 42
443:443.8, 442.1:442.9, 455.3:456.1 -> 43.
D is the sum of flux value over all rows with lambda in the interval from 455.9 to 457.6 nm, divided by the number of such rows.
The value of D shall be 21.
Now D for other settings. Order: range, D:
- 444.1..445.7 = 15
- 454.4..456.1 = 18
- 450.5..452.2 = 16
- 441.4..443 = 16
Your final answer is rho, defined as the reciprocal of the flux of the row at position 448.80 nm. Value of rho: 0.084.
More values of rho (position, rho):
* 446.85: 0.070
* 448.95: 0.082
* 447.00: 0.074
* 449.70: 0.057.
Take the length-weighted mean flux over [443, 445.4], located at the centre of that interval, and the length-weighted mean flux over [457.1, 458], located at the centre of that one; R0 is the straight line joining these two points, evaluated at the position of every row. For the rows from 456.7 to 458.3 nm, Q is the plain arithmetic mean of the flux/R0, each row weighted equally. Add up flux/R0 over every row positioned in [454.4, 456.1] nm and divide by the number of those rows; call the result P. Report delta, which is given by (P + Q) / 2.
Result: 0.99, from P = 0.97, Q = 1.00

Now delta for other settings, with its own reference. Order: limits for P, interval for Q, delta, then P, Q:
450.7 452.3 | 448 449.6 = 0.83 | 0.88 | 0.79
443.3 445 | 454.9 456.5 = 1.01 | 1.01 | 1.01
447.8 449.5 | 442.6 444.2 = 0.88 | 0.77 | 0.98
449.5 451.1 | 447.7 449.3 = 0.90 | 0.98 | 0.81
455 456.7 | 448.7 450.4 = 0.96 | 1.03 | 0.89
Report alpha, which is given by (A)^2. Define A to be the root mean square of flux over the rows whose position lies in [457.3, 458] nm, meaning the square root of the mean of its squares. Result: 380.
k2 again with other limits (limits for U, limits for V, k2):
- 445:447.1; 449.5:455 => 0.1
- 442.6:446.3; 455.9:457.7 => -0.4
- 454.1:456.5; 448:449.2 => 0.5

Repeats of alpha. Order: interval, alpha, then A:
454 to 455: 244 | 16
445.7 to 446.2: 290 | 17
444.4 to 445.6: 219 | 15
